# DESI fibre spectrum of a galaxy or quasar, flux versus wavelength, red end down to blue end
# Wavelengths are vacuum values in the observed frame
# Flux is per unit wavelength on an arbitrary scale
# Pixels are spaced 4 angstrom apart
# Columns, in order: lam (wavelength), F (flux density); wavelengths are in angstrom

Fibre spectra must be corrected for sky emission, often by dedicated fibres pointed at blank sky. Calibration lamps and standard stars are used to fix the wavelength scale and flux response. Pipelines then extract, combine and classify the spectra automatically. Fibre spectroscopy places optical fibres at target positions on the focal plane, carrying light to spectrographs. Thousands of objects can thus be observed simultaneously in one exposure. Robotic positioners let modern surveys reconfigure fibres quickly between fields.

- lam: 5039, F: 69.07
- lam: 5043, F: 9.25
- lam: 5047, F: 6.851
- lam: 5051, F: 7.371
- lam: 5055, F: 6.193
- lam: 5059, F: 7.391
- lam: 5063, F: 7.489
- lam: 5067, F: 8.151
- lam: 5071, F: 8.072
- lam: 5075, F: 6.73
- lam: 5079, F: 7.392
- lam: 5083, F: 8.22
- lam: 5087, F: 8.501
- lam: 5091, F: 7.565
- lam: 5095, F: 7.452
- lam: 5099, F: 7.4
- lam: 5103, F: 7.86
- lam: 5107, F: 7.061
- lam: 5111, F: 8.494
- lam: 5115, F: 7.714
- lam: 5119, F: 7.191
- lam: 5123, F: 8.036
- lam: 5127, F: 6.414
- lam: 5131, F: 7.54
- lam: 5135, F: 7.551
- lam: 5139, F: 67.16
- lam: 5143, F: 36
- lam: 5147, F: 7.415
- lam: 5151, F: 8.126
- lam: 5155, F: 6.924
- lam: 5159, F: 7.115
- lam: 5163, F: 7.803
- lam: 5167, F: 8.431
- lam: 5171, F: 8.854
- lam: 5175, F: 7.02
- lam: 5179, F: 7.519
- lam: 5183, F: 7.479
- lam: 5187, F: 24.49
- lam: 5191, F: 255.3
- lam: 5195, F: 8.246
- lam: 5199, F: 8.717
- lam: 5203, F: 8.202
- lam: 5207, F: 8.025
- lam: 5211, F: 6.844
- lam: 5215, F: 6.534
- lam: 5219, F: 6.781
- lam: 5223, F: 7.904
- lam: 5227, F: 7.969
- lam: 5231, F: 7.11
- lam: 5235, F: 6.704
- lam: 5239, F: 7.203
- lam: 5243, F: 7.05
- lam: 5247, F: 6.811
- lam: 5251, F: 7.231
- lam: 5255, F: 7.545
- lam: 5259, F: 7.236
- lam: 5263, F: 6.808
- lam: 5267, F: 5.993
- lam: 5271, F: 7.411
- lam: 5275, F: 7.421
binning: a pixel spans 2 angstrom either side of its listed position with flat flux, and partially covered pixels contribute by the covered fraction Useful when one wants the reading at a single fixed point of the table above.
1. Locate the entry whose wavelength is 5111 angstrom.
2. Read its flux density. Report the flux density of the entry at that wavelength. 8.494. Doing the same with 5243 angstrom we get 7.05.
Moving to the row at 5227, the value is 7.969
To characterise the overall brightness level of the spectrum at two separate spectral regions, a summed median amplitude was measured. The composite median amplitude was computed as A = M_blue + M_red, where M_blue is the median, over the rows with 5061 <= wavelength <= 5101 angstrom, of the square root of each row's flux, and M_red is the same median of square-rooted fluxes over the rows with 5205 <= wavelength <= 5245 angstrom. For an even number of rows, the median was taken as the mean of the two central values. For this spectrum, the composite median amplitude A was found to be 5.40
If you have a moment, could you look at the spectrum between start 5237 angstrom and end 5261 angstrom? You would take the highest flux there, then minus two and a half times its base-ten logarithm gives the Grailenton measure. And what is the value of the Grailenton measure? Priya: -2.19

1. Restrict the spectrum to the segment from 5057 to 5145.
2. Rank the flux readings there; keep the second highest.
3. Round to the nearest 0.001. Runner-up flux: 36.000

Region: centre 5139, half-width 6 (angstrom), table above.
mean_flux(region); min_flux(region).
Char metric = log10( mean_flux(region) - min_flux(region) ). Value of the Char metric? 1.5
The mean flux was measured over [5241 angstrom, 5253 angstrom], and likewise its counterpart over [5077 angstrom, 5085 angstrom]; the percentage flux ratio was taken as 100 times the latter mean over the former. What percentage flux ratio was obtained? 111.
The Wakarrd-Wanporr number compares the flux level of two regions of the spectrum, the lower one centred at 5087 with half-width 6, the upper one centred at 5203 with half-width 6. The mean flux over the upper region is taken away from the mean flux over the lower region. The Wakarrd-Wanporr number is 0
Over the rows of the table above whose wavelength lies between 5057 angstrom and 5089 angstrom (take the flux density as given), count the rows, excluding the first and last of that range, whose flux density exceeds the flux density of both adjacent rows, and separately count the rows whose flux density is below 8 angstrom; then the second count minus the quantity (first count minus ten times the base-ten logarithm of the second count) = 9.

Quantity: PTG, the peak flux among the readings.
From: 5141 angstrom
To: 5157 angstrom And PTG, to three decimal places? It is 36.000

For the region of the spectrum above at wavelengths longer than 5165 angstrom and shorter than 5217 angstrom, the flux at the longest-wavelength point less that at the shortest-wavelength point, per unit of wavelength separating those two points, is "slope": -0.04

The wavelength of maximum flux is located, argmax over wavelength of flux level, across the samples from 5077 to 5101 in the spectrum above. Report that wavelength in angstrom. 5087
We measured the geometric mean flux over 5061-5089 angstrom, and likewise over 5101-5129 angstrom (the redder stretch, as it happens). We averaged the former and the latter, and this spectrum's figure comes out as 7.6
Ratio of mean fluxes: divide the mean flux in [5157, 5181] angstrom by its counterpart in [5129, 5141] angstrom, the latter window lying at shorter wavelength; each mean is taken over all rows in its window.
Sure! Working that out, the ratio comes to 0.28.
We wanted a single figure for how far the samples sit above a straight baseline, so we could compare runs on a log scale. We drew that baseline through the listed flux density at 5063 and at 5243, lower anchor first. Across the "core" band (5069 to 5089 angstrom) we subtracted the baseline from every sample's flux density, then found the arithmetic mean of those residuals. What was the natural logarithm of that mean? -1.1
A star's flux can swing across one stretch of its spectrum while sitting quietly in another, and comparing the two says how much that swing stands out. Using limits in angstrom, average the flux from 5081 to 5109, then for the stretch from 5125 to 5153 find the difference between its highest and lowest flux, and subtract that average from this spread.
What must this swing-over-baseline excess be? 53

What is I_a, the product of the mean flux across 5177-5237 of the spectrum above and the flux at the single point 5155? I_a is 174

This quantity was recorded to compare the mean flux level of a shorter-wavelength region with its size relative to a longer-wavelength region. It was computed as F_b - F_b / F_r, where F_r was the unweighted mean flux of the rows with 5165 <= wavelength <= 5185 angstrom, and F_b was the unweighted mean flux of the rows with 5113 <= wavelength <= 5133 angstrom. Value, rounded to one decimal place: 6.4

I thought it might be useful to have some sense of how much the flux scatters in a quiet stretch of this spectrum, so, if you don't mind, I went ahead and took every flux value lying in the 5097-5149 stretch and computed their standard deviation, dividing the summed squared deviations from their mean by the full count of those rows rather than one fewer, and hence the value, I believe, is 17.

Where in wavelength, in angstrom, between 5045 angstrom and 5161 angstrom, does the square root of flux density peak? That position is 5139 angstrom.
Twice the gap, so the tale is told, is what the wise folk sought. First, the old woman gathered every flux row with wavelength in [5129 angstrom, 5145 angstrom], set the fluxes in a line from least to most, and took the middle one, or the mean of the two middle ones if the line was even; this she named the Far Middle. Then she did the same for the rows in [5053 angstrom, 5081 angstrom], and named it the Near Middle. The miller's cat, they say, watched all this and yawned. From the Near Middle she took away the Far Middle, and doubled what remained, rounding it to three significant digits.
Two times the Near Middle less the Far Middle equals -28.8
